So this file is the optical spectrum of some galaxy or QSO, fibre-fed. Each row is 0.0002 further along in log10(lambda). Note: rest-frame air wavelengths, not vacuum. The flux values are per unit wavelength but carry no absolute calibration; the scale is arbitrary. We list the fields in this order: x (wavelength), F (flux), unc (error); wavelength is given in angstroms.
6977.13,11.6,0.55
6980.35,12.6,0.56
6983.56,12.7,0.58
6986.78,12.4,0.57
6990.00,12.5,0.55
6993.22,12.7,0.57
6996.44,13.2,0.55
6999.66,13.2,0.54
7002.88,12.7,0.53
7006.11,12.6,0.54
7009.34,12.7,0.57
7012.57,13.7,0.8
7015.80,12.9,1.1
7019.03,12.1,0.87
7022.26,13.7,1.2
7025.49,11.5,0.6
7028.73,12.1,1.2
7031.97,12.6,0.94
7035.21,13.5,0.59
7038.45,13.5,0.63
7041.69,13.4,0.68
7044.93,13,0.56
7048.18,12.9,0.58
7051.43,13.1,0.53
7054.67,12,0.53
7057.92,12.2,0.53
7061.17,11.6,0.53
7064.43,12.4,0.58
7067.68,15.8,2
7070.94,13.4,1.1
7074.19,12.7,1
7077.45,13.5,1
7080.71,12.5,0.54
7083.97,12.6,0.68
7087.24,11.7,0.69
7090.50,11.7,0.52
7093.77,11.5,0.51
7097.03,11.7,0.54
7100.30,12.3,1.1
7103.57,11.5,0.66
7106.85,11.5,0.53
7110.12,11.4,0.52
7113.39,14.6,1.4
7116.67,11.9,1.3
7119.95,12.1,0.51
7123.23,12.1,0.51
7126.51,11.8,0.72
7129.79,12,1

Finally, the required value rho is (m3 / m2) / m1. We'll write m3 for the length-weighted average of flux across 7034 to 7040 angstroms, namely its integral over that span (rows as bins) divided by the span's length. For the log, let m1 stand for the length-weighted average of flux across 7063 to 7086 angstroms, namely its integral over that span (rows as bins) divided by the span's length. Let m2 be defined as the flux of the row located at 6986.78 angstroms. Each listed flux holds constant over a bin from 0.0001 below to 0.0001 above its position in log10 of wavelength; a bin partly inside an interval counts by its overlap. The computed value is 0.0822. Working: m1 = 13.3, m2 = 12.4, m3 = 13.5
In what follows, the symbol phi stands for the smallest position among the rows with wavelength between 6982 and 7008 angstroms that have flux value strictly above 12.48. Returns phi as 6983.56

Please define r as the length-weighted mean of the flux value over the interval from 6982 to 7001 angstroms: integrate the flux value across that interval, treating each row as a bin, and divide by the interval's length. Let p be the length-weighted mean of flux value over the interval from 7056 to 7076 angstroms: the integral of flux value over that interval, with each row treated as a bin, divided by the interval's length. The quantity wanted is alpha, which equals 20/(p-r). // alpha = 88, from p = 13.0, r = 12.8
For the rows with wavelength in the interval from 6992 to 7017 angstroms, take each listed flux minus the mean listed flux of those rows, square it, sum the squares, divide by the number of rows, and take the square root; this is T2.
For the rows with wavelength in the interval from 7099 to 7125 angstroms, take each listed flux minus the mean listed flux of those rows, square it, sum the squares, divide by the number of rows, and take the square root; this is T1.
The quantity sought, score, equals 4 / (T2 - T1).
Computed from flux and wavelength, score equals -7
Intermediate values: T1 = 1.0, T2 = 0.4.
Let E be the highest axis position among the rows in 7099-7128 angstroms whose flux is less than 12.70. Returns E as 7126.51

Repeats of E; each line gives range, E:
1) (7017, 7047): 7031.97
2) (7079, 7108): 7106.85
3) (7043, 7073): 7064.43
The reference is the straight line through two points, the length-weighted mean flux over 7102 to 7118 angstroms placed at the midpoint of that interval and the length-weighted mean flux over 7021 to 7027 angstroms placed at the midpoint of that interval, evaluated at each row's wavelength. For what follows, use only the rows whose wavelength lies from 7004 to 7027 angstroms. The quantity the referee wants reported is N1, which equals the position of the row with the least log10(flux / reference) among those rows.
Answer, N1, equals 7025.49 angstroms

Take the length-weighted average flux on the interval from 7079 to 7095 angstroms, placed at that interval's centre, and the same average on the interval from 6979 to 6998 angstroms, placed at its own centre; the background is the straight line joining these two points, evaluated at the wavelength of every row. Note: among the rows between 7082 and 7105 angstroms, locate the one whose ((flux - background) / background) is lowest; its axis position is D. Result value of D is 7093.77 angstroms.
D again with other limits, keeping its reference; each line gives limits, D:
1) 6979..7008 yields 6986.78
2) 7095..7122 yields 7110.12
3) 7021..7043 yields 7025.49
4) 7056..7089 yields 7061.17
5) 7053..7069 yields 7061.17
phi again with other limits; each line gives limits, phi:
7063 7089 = 7067.68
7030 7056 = 7031.97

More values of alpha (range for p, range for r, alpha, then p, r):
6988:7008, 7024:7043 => 454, 12.8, 12.8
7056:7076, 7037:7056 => 2470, 13.0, 13.0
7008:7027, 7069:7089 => 3029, 12.8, 12.8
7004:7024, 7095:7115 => 26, 12.9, 12.2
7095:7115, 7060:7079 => -18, 12.2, 13.3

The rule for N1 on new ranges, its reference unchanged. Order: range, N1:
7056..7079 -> 7061.17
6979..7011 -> 6986.78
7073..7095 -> 7093.77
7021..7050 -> 7025.49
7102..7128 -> 7110.12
